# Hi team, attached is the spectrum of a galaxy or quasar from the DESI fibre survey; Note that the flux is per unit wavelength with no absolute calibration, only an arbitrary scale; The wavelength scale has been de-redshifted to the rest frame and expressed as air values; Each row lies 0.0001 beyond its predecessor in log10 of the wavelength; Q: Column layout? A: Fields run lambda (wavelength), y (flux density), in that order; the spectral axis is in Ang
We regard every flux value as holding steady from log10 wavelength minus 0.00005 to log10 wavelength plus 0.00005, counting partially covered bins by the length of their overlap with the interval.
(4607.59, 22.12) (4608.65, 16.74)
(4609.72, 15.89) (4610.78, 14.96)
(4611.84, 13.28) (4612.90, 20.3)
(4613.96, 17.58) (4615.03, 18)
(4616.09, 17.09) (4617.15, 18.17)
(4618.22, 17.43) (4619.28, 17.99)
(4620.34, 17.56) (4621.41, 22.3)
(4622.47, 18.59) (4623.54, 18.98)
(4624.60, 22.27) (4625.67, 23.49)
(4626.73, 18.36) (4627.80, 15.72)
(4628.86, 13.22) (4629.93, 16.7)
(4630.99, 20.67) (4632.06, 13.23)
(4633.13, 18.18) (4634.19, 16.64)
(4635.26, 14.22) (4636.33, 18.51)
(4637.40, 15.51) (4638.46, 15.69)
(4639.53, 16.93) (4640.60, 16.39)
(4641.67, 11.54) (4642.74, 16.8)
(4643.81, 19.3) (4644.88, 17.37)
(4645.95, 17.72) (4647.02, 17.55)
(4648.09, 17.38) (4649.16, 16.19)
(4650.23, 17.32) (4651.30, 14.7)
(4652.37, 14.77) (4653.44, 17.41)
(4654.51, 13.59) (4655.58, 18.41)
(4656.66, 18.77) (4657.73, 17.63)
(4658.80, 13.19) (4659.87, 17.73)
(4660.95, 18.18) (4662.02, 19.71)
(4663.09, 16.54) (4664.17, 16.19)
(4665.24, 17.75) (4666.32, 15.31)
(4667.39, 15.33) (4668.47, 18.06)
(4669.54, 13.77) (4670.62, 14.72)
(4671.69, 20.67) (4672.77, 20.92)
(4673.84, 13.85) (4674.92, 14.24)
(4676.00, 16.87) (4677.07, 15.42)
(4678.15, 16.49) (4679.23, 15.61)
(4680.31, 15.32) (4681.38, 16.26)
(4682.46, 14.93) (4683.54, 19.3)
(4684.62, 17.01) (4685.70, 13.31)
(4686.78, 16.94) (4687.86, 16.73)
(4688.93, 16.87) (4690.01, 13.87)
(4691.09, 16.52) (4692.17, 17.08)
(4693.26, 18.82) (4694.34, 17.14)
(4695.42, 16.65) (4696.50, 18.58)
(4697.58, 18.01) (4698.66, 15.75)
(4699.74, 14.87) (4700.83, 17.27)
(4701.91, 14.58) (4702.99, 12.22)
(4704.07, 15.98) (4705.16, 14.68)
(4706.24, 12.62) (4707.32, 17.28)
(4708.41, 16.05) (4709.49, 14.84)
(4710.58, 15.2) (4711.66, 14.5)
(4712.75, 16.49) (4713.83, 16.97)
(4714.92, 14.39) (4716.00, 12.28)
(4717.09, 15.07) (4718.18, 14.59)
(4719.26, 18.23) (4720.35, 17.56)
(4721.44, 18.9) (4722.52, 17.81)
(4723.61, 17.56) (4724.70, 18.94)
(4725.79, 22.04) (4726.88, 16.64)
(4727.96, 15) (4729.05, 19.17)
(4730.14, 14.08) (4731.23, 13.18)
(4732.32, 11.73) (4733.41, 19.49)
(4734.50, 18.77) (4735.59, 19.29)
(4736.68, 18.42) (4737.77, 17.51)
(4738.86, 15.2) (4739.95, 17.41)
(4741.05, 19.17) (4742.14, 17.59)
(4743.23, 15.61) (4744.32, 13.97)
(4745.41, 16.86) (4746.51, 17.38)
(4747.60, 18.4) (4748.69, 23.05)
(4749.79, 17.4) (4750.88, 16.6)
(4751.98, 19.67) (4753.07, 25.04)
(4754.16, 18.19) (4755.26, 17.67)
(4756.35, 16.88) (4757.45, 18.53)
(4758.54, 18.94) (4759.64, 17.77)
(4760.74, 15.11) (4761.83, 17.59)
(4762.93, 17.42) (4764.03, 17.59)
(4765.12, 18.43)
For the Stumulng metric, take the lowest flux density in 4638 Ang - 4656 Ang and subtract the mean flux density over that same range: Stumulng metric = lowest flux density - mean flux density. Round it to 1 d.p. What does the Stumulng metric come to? -4.9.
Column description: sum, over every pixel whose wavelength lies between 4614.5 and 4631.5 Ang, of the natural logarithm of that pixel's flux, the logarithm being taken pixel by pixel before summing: 46.6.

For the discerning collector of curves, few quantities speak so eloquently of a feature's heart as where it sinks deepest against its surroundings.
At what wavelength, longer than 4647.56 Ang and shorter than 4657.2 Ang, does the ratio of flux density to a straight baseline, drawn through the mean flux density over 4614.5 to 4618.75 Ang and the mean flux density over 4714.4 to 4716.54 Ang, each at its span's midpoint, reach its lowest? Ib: 4654.51 Ang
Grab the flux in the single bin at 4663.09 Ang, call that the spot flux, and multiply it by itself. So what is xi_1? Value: 274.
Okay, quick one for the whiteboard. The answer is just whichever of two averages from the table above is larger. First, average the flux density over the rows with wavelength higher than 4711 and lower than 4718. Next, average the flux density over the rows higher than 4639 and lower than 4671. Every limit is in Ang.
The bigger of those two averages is 16.5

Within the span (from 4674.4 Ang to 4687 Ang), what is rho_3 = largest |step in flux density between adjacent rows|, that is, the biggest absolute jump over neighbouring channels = 4.37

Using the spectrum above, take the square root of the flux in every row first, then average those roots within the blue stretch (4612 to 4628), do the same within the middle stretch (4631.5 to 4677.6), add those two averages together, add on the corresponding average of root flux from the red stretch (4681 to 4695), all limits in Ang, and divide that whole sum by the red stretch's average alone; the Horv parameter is 3.07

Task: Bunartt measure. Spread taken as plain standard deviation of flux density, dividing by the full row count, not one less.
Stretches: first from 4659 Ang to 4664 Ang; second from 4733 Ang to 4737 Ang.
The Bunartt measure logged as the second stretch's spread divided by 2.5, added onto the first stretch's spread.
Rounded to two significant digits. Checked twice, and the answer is 1.3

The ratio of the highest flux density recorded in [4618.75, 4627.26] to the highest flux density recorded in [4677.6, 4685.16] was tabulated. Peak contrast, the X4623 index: 1.22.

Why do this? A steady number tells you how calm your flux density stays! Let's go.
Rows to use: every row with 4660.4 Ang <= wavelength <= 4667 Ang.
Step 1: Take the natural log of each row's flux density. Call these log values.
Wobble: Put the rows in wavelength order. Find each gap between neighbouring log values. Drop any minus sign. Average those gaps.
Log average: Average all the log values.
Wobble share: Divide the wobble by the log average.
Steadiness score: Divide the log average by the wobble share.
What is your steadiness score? 78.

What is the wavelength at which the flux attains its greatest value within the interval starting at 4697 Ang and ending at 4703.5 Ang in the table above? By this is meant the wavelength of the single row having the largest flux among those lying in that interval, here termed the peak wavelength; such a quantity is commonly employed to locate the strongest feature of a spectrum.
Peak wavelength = 4697.58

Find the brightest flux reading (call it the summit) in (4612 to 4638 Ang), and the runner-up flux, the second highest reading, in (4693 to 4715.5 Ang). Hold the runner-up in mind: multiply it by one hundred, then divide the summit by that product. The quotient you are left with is 0.0126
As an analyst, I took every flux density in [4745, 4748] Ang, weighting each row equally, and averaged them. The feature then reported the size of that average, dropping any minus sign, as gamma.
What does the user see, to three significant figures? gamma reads 17.5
